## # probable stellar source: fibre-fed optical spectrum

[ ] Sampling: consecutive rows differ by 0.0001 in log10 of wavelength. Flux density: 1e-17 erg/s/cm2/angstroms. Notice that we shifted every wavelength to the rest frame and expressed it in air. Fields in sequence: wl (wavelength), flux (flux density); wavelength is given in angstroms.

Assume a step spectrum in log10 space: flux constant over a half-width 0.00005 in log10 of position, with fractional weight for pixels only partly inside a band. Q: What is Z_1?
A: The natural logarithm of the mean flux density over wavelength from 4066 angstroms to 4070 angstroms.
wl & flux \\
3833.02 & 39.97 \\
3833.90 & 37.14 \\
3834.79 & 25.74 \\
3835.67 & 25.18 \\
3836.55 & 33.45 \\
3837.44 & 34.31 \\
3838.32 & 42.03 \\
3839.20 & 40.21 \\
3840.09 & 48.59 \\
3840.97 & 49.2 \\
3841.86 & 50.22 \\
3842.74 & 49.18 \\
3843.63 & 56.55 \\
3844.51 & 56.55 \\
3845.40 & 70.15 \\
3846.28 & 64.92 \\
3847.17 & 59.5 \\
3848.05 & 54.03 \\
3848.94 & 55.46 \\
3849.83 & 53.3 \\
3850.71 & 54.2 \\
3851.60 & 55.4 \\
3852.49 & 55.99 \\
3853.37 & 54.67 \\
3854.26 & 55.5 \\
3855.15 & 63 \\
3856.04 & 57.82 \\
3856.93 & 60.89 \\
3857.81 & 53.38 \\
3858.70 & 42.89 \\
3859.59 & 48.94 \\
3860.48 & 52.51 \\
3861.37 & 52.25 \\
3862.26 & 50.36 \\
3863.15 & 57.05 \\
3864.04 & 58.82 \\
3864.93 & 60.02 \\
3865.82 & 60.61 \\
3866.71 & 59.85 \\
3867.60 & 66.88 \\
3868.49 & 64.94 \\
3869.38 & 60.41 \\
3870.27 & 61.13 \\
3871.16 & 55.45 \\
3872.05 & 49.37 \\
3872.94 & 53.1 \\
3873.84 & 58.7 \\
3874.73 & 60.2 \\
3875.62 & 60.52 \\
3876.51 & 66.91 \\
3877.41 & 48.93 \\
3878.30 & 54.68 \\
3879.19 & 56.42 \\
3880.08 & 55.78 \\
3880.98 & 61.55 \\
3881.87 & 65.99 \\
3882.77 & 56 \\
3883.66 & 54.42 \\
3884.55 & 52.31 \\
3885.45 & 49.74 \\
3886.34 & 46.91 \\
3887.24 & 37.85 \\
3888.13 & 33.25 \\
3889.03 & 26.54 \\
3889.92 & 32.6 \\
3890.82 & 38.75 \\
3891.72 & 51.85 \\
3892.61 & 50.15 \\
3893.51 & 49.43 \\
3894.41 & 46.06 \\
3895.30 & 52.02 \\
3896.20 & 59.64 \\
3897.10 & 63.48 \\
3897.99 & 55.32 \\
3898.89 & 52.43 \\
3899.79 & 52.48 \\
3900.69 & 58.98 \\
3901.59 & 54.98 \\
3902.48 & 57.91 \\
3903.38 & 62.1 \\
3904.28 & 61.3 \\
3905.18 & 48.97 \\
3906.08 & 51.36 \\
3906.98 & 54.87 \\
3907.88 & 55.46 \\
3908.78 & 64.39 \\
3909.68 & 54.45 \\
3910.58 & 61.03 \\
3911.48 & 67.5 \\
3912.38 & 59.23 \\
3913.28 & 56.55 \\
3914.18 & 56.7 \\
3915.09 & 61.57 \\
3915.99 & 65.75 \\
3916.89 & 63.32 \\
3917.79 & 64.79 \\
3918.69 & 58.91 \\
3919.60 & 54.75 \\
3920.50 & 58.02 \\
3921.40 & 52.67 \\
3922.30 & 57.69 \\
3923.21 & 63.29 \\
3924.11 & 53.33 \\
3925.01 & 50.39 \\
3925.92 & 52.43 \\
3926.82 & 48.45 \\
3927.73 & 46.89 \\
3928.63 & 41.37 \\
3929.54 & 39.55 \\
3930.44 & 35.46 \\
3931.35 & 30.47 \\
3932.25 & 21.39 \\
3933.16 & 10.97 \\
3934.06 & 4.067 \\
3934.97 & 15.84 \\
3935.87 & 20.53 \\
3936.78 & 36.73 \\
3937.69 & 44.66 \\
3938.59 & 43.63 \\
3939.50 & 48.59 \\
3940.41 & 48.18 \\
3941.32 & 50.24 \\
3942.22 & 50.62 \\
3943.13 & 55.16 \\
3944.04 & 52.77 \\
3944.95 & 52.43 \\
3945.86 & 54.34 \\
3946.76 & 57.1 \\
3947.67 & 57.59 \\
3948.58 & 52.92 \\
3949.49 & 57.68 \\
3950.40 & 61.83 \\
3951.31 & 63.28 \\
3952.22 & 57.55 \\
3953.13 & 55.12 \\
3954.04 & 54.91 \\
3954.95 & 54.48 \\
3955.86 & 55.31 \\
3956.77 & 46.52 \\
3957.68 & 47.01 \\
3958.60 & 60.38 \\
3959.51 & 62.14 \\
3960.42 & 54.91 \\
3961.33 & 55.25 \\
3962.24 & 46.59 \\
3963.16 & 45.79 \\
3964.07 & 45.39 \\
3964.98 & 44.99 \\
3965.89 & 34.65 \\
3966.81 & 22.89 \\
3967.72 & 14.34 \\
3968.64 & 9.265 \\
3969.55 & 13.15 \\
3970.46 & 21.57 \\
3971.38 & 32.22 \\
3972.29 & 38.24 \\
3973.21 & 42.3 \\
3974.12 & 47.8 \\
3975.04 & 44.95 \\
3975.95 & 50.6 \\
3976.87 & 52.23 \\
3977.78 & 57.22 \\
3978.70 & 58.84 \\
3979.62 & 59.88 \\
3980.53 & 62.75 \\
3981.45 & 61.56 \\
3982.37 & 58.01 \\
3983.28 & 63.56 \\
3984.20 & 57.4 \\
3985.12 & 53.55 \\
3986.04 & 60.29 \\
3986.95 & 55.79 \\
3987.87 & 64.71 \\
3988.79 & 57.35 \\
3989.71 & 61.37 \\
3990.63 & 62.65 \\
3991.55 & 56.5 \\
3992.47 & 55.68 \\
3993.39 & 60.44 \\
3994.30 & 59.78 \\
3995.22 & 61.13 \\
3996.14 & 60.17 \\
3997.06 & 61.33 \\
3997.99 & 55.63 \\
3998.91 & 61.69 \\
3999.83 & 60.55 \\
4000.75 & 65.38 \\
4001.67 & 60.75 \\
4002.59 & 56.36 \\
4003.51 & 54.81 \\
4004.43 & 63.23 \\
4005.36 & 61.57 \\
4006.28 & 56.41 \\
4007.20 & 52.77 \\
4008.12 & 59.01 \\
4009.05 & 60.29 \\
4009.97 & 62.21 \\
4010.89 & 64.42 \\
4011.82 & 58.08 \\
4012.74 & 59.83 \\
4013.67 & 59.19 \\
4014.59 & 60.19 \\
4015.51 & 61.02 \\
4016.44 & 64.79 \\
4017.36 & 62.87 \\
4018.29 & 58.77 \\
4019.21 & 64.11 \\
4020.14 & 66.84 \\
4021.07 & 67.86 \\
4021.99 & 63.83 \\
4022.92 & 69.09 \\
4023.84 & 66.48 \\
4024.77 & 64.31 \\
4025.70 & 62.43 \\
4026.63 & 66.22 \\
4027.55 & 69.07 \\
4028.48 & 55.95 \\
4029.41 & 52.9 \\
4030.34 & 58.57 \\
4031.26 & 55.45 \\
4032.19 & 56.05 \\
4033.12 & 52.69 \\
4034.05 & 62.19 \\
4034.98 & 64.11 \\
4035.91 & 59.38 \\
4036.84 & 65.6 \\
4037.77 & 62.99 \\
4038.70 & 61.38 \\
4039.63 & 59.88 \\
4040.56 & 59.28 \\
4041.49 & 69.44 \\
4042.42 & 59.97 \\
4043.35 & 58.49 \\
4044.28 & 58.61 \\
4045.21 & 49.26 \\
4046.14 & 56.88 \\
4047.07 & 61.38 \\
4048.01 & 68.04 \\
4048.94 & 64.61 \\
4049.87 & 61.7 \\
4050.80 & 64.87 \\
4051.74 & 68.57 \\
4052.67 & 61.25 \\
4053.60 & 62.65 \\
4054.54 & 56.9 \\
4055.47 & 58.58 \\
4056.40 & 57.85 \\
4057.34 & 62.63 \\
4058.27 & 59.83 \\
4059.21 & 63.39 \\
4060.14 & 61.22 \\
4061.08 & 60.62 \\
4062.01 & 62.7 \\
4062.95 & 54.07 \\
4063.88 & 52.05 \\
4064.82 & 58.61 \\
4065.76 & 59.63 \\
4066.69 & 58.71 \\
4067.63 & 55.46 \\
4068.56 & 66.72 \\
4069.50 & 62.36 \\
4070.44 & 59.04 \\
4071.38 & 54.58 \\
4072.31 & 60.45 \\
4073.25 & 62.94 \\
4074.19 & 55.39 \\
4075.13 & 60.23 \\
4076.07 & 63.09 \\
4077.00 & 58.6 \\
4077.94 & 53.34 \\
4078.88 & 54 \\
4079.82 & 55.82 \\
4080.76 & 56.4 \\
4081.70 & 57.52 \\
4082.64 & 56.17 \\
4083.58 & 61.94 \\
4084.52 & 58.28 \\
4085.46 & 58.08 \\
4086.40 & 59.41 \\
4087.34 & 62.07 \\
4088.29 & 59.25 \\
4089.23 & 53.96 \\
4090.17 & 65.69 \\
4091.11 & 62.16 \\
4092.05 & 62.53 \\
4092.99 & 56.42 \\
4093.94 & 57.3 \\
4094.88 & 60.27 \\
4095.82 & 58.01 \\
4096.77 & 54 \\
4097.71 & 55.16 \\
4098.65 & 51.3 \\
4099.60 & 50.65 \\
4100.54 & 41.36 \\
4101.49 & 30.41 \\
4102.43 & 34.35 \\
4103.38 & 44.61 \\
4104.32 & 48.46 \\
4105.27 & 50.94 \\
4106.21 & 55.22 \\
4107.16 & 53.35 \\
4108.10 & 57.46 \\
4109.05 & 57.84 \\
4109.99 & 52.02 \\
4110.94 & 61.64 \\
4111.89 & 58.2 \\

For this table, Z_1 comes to 4.11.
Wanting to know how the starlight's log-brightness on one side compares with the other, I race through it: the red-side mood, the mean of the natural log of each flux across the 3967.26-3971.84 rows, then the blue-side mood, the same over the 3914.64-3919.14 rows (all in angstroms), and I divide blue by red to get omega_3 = 1.48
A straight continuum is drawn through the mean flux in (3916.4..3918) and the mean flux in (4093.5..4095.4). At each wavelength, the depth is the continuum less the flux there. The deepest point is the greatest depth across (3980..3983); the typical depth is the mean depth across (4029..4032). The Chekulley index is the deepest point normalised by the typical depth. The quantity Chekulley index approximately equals 1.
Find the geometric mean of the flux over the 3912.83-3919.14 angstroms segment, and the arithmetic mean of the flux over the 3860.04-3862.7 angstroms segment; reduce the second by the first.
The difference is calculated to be -9.3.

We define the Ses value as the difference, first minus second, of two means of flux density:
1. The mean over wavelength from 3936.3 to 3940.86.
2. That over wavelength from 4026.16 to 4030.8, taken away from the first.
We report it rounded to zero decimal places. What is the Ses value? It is -16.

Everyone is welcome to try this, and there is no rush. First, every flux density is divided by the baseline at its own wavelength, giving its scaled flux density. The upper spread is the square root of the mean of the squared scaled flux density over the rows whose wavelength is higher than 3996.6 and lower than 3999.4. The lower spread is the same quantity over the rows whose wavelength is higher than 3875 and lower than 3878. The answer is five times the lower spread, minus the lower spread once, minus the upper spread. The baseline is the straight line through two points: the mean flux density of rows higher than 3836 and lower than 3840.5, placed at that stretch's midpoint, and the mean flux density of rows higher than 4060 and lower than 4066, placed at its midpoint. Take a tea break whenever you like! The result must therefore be 4.4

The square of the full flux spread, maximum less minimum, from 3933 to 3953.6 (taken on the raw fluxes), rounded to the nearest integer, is 3506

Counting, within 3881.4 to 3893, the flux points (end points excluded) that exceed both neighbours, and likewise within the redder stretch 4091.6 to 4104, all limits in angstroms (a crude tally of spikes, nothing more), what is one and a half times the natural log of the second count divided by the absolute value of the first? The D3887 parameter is 1.0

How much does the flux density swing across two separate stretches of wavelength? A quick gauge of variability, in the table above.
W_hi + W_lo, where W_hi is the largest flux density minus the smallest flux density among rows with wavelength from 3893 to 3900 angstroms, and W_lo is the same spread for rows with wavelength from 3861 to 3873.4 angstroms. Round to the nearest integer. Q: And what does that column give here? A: 35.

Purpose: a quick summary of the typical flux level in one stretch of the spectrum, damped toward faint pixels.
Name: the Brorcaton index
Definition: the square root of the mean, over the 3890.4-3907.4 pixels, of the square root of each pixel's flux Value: 2.71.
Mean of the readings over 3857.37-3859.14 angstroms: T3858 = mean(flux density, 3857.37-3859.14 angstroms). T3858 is 48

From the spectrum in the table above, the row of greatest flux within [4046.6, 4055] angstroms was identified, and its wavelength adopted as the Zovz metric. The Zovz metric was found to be 4051.74 angstroms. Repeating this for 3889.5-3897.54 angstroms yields 3897.10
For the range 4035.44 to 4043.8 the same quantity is 4041.49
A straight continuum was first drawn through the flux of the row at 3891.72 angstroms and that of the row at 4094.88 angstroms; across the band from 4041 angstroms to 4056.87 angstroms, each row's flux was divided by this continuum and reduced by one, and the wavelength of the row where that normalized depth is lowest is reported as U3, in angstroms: 4045.21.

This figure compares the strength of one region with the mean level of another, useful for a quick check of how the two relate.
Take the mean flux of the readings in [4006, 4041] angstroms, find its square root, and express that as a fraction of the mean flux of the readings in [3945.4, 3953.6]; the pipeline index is 0.136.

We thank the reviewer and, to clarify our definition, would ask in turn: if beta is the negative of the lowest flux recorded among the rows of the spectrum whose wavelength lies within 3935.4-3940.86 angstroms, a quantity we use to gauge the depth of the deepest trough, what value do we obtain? -21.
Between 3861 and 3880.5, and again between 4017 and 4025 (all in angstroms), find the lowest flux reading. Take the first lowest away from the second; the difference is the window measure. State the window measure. 10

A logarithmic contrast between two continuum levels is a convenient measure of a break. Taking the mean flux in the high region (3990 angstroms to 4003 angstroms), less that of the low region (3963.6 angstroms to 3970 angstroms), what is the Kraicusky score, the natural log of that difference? 3.5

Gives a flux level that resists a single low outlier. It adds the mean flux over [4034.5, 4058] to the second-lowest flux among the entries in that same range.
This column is 118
